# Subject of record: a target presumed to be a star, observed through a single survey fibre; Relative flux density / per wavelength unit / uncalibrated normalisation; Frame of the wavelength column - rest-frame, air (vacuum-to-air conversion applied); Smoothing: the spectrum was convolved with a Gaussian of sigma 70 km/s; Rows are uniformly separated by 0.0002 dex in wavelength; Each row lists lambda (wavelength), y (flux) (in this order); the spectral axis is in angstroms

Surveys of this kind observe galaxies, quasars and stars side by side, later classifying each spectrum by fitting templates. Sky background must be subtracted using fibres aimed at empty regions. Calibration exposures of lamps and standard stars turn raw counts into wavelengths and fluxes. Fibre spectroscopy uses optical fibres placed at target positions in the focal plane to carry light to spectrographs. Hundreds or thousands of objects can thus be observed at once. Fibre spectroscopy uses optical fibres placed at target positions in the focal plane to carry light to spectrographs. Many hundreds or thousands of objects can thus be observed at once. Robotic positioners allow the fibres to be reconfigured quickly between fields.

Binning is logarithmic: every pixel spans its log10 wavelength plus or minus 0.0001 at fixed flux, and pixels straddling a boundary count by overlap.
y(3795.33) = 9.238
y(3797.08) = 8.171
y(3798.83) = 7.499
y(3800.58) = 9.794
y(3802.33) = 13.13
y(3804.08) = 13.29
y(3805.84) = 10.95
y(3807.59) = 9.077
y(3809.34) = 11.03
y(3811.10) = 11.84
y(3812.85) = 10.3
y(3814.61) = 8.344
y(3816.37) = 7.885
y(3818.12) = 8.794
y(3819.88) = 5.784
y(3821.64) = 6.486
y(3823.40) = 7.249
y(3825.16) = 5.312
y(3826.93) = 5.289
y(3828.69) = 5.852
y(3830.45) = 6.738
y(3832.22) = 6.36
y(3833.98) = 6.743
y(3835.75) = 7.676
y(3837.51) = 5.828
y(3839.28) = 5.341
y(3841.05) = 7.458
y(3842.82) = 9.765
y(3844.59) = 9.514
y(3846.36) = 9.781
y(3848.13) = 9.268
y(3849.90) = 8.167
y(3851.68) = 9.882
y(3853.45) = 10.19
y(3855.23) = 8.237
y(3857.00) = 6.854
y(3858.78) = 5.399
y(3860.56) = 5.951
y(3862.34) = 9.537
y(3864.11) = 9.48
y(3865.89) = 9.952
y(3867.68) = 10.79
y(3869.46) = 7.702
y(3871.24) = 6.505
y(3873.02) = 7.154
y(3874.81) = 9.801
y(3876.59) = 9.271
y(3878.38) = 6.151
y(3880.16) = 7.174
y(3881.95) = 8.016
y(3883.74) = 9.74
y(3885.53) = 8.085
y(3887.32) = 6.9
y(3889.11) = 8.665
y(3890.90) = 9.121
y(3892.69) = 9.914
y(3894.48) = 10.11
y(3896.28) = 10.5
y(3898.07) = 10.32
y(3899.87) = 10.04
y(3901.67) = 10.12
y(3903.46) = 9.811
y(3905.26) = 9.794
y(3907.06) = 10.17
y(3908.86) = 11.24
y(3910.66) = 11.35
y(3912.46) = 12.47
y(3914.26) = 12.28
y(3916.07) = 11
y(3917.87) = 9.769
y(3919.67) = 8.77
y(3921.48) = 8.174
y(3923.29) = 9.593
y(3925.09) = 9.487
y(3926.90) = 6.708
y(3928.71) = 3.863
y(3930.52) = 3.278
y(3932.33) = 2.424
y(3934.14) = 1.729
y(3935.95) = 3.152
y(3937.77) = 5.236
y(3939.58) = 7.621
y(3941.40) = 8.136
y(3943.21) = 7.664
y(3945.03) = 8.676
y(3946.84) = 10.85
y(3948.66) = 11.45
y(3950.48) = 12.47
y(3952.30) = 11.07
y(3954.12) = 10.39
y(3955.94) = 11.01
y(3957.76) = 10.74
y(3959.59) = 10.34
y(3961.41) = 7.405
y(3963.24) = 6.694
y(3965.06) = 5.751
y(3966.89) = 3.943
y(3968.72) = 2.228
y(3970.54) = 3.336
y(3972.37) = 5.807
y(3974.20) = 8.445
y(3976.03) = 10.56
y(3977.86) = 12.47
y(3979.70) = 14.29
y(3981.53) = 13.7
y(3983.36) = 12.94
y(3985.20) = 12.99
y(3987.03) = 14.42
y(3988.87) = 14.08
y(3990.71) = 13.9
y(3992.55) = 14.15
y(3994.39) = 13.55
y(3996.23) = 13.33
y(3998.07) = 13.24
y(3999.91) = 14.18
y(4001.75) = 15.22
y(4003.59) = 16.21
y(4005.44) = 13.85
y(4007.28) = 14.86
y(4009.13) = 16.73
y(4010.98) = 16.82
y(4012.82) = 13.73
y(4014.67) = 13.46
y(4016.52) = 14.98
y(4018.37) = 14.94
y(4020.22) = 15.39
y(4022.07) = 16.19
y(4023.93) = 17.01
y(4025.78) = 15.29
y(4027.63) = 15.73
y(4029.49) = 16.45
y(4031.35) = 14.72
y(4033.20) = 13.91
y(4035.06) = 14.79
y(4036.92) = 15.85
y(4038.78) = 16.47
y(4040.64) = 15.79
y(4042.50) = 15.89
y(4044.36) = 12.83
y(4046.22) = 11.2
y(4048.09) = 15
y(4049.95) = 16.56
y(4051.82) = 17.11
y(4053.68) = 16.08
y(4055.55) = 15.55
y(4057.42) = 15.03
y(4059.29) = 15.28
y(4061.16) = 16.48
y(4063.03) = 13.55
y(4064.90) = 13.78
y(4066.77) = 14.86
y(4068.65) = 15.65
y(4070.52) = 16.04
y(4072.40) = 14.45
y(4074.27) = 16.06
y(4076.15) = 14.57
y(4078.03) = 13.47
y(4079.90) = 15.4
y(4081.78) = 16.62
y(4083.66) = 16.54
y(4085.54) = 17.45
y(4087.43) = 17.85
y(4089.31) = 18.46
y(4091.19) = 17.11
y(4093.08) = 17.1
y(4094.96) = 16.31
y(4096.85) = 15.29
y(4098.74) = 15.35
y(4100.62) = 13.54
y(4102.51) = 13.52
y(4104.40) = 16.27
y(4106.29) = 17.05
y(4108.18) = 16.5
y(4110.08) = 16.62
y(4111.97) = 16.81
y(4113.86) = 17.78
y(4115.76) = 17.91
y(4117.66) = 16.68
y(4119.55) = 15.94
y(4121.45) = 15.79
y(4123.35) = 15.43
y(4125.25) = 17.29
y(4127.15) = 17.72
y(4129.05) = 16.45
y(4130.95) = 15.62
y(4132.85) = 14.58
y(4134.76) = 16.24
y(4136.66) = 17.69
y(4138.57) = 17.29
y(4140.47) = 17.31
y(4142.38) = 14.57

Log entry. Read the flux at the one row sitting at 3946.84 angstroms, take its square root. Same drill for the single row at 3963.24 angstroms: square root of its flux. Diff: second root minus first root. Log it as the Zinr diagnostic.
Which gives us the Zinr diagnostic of -0.7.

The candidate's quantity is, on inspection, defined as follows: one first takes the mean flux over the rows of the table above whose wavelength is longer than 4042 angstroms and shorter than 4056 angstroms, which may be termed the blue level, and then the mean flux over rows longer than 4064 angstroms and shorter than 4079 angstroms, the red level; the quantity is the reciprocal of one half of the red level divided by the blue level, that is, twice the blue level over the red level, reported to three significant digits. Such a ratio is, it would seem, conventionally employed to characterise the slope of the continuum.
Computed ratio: 2.02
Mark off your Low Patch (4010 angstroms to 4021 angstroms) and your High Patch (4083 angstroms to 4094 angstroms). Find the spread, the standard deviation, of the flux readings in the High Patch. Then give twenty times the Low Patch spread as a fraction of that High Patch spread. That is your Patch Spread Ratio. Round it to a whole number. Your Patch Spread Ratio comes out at 36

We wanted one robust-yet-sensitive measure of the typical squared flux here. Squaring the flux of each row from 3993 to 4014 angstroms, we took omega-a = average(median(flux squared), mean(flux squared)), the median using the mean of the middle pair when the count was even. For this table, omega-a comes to 209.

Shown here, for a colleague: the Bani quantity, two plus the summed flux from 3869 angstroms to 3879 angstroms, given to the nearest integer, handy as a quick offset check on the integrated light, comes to 49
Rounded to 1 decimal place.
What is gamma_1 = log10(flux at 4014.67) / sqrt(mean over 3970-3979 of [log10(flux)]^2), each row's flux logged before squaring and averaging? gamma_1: 1.3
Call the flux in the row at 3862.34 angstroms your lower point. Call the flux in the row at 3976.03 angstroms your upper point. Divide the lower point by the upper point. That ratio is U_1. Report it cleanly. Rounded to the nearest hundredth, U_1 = 0.90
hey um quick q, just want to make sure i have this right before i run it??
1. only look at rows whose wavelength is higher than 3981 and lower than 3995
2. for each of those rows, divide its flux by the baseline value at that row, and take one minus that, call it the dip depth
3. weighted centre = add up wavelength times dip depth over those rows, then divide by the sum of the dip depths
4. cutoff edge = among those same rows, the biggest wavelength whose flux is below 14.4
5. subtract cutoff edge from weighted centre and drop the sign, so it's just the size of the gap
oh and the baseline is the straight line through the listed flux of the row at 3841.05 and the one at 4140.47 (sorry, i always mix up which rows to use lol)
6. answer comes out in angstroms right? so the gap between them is 6.3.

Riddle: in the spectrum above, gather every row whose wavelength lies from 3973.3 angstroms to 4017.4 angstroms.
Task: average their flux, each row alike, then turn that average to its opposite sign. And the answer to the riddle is -13.8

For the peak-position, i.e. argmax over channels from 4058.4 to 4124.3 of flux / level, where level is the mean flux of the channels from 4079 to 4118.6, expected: 4089.31 angstroms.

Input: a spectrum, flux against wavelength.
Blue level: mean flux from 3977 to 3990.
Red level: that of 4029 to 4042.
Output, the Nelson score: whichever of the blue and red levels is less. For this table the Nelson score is 14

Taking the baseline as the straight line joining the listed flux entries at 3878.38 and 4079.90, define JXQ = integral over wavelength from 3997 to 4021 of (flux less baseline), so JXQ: 66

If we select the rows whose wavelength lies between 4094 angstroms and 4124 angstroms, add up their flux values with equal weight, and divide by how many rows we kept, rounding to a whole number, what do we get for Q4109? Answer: 16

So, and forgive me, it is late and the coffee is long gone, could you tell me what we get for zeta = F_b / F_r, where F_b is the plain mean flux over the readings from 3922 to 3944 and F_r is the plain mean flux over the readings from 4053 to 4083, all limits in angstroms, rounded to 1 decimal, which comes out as 0.4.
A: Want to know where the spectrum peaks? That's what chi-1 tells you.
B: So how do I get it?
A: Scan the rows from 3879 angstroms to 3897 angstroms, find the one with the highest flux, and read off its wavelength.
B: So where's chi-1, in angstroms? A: 3896.28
